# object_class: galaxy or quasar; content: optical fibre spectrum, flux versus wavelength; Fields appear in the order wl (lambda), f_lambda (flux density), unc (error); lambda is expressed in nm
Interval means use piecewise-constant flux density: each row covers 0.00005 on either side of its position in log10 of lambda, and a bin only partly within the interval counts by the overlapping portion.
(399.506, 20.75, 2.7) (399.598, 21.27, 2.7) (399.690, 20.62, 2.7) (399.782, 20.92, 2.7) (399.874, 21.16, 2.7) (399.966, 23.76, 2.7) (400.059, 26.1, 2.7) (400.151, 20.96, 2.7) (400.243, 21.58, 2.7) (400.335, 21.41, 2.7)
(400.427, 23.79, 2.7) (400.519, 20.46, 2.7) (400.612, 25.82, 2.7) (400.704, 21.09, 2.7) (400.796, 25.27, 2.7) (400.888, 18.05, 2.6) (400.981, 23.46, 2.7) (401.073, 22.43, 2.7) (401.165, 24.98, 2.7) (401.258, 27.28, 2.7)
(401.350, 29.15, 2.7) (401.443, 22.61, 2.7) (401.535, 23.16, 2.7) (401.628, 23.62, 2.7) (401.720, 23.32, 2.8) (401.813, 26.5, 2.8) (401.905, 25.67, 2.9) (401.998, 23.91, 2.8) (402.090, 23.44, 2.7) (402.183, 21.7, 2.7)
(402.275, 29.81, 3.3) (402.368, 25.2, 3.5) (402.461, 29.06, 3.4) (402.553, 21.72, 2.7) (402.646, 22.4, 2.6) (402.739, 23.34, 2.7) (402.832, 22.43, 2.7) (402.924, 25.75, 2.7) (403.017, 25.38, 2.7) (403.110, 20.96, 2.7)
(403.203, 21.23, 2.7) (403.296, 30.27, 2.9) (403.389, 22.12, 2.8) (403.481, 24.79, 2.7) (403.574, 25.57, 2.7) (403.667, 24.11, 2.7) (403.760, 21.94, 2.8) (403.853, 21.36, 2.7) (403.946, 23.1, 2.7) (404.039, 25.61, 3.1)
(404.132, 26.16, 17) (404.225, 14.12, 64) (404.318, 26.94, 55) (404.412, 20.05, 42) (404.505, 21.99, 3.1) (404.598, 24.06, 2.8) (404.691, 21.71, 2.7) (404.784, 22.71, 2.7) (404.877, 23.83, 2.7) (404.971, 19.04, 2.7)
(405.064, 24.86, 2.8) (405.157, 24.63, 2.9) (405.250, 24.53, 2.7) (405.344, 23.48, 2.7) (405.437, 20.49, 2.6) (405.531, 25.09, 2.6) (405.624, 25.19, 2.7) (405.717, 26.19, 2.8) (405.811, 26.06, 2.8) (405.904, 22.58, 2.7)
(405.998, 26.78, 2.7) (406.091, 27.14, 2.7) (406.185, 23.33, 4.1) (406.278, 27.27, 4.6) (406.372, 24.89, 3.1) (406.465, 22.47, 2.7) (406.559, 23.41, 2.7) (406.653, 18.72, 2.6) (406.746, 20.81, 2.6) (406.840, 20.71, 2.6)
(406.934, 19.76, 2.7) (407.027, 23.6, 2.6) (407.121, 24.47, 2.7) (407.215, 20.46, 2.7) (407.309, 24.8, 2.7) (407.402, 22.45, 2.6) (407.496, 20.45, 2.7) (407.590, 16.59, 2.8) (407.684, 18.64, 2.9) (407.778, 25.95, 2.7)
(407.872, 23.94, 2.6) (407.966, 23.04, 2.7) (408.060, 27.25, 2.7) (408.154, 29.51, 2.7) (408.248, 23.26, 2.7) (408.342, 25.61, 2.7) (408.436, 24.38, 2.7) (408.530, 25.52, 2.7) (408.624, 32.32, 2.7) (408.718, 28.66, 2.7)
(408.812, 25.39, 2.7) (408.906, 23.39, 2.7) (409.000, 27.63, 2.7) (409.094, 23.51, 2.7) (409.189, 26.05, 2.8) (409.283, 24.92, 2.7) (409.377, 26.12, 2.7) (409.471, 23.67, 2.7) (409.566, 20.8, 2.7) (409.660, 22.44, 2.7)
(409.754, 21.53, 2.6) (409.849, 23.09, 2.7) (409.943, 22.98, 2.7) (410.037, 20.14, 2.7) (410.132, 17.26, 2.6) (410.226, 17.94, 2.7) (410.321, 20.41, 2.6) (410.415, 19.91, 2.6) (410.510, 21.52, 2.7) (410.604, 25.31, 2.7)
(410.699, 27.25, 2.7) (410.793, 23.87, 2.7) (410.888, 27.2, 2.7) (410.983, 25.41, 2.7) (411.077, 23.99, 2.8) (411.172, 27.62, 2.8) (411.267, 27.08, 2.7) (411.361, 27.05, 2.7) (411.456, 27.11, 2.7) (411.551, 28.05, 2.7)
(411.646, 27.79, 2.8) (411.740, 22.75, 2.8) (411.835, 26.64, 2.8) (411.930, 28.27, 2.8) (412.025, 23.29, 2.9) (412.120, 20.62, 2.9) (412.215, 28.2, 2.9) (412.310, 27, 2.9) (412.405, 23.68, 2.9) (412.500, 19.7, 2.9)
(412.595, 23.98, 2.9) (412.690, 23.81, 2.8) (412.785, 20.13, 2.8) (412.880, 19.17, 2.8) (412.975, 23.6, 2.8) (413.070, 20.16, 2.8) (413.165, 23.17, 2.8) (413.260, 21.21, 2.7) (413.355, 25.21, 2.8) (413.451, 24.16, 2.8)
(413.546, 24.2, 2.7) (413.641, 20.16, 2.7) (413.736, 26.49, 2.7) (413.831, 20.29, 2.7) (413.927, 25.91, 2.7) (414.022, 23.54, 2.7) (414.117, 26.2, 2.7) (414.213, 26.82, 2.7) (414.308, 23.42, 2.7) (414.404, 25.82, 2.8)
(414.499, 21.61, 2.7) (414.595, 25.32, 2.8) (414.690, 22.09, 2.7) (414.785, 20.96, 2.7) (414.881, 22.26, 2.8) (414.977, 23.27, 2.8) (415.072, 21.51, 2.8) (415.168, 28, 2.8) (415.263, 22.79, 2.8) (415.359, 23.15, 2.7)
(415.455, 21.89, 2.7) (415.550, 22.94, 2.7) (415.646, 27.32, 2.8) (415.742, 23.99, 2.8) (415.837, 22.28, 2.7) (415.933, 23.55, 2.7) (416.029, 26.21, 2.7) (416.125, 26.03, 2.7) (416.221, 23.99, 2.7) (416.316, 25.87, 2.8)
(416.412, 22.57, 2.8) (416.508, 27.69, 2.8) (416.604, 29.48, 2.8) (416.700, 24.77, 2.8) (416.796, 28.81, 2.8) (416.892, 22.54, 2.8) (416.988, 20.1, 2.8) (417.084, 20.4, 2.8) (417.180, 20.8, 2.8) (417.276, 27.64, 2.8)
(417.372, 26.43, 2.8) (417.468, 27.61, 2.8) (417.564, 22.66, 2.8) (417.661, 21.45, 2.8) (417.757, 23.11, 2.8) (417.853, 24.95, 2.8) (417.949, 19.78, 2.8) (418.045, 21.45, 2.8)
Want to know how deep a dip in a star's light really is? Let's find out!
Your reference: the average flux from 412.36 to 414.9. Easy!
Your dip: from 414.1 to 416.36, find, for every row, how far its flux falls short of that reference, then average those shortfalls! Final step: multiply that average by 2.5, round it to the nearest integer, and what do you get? -2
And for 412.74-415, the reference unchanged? 0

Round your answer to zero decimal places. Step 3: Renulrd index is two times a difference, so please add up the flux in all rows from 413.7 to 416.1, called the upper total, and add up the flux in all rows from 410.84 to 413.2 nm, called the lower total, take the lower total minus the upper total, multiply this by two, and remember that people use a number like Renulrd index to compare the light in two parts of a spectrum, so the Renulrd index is 36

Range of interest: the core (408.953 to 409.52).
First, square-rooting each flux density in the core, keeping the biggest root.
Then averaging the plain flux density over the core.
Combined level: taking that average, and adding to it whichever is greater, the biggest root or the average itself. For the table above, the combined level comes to 51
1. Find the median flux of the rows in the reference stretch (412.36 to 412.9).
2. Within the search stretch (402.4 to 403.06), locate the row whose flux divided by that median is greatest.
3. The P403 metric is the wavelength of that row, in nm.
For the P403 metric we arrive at 402.461 nm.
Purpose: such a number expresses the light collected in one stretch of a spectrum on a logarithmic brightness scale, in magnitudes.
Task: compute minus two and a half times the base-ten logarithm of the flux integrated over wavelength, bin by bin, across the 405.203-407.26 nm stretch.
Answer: -4.21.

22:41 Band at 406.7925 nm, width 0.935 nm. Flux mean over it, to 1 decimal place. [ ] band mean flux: 21.9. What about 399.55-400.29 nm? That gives 22.0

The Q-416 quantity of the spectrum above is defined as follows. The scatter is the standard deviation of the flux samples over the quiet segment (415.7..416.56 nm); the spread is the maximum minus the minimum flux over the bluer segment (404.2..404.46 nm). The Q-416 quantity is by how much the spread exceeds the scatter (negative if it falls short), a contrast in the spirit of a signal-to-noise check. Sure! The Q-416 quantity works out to 11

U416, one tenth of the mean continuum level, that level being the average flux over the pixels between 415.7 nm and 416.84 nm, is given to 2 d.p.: 2.54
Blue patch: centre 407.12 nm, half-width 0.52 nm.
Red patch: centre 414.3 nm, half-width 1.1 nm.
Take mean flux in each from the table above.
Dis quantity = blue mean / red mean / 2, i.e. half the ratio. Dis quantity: 0.45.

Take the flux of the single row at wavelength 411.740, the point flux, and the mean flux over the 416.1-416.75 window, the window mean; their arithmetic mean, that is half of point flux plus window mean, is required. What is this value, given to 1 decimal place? 24.3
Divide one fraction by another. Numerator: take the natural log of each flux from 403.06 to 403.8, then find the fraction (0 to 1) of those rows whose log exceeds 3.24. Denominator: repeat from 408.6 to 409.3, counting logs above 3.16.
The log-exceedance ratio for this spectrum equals 0.3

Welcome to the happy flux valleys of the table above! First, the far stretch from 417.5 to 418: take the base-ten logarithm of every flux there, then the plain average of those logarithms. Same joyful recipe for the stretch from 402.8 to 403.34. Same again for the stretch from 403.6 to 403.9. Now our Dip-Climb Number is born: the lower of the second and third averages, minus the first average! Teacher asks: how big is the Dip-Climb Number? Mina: 0.002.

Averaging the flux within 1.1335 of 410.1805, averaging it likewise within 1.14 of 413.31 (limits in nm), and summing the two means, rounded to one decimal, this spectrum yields 46.9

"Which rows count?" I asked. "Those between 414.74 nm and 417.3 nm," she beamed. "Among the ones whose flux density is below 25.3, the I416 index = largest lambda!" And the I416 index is 417.180 nm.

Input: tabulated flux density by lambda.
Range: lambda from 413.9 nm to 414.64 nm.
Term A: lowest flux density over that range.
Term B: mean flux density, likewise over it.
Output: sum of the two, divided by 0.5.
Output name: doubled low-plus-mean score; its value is 93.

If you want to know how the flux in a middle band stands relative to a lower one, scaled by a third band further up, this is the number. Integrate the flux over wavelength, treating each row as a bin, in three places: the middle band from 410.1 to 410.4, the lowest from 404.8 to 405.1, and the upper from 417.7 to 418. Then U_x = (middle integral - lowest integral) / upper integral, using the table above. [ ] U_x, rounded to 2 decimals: -0.16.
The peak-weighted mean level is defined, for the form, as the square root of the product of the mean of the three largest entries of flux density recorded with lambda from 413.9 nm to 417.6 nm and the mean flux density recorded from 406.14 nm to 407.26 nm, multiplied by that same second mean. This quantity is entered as 572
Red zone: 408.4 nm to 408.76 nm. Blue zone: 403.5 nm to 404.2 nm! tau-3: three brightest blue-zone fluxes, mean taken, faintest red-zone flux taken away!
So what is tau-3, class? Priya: 1.4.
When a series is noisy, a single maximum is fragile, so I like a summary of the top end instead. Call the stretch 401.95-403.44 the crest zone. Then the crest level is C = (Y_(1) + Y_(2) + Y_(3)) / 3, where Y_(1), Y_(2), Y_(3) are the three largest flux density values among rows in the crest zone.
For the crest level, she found 29.7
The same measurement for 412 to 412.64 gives 26.4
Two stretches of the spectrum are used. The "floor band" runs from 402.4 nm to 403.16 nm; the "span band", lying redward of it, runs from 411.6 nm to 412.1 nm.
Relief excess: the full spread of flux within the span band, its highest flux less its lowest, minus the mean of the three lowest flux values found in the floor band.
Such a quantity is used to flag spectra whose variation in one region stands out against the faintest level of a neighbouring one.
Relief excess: -16.2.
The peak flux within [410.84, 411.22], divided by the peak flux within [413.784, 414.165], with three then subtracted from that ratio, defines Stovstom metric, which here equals -1.95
